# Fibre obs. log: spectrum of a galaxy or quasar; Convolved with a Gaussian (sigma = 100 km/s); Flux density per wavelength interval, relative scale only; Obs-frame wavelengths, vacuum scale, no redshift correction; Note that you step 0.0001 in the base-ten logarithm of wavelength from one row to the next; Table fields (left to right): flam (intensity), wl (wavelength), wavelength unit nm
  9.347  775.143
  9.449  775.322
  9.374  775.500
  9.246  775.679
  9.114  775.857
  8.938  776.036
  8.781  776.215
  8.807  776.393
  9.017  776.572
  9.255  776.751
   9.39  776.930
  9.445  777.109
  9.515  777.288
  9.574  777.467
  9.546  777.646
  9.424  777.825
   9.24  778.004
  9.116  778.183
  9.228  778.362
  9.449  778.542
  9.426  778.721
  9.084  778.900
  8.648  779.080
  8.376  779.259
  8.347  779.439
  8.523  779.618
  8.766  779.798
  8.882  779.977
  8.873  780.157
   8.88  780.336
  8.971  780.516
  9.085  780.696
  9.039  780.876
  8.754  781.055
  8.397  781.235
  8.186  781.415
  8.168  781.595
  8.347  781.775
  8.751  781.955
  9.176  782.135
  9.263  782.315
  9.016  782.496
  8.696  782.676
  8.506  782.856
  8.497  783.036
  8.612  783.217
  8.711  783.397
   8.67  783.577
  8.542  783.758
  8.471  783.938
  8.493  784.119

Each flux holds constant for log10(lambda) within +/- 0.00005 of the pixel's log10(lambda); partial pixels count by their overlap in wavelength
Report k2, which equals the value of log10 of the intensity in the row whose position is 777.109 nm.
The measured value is 0.975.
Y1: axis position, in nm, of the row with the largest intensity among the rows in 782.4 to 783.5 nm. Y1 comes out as 782.496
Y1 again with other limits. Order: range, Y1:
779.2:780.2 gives 779.977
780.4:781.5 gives 780.696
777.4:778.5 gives 777.467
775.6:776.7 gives 775.679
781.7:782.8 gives 782.315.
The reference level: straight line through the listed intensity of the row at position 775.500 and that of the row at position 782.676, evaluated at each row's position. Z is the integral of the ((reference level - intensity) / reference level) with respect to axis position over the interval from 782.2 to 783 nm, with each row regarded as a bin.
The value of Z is -0.014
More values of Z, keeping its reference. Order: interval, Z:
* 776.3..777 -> 0.012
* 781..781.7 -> 0.037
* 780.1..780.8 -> -0.004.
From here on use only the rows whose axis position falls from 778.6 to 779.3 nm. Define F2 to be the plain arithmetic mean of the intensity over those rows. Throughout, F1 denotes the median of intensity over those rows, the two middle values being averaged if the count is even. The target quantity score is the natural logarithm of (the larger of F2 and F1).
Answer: 2.184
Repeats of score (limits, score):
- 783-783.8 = 2.153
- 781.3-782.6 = 2.169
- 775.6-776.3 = 2.200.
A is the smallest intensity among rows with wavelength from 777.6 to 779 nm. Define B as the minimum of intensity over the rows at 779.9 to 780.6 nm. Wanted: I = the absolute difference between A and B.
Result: 0.21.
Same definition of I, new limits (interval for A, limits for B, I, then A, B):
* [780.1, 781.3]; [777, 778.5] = 0.72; 8.397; 9.116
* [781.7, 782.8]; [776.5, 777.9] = 0.67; 8.347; 9.017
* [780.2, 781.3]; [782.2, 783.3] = 0.10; 8.397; 8.497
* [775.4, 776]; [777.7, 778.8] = 0.00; 9.114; 9.116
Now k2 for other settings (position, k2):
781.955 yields 0.942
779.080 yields 0.937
